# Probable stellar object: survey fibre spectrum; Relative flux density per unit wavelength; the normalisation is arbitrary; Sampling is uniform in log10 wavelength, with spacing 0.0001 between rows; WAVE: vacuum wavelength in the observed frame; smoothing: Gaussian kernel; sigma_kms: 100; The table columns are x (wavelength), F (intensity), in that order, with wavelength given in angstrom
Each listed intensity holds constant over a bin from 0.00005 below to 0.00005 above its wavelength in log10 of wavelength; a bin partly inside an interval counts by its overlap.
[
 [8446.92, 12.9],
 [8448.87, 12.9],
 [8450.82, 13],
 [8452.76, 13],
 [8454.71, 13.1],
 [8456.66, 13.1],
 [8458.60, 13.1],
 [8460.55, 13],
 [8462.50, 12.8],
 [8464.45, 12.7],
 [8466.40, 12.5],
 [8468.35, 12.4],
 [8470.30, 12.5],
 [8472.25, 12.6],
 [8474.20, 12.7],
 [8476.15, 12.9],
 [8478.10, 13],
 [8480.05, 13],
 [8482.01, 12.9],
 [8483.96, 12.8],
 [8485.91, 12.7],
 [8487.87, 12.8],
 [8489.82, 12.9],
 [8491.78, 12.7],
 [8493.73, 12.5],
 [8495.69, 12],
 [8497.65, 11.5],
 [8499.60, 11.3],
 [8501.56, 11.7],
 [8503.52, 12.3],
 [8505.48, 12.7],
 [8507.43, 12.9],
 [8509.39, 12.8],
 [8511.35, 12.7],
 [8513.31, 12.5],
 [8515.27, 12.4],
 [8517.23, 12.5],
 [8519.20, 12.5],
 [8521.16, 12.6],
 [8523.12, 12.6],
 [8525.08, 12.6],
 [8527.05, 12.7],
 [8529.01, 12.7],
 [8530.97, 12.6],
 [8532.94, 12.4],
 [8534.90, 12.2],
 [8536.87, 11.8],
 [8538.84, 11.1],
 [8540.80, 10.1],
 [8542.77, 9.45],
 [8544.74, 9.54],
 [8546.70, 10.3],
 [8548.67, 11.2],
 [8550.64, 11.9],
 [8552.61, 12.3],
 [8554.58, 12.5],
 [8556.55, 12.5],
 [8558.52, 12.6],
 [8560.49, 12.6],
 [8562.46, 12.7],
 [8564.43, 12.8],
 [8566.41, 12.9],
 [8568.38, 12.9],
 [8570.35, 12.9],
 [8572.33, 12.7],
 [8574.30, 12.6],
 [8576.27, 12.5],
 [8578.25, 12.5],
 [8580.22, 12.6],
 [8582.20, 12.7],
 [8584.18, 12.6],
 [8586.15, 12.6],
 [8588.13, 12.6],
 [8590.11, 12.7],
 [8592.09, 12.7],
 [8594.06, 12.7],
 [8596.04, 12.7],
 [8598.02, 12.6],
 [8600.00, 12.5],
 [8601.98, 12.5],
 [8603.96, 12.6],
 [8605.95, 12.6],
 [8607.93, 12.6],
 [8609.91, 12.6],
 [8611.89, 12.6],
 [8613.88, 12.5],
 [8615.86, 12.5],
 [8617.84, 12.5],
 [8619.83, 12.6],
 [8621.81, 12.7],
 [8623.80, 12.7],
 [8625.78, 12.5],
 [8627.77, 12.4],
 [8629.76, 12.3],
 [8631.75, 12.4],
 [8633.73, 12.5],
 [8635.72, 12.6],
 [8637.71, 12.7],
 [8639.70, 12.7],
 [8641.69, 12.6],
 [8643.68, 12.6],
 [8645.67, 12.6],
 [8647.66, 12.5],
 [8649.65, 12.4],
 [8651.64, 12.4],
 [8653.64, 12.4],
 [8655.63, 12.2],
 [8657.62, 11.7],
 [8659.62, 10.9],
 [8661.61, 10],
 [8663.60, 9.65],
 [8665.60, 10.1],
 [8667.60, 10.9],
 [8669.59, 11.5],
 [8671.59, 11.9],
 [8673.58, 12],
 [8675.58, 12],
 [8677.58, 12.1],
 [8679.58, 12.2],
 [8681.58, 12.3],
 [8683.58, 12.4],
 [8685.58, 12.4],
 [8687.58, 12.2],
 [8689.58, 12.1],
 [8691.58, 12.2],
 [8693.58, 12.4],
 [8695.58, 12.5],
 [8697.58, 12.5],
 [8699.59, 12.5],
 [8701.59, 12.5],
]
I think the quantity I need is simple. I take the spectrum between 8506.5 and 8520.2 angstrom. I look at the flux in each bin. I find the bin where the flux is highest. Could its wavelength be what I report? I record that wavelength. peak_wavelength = 8507.43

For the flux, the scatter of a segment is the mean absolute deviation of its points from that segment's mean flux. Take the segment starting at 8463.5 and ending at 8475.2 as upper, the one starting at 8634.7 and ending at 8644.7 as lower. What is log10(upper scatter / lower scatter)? 0.32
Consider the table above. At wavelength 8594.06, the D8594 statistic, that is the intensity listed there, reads 12.7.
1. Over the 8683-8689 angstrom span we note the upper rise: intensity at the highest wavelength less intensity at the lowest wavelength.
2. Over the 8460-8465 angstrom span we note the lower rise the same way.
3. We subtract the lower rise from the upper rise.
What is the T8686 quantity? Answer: 0.10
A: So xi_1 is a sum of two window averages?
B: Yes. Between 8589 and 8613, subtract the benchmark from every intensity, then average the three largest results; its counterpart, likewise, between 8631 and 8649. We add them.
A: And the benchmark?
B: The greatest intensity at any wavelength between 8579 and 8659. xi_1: 0.0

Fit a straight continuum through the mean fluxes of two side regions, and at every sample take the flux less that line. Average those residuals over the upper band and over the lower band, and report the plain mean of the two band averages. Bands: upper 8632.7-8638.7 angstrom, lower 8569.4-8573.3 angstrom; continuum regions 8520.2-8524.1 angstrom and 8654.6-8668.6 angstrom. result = 1.2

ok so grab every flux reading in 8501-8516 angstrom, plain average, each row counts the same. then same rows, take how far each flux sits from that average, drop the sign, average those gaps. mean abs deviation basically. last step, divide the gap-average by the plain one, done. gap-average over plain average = 0.022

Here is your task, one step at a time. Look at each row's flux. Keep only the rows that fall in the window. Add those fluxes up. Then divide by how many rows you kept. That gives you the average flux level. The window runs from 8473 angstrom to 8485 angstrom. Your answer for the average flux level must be 12.9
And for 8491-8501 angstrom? 12.0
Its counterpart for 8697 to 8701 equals 12.5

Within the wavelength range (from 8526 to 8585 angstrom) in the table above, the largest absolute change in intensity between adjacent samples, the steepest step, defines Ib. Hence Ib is 1.0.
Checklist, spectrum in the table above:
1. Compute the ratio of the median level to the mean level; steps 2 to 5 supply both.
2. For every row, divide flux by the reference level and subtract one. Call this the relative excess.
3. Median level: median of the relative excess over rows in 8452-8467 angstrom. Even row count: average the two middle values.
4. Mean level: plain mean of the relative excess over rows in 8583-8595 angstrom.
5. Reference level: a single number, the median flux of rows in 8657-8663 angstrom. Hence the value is 1.20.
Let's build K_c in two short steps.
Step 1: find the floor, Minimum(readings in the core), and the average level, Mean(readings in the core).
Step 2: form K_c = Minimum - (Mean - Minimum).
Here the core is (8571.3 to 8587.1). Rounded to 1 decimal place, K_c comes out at 12.4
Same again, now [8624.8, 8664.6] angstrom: 7.2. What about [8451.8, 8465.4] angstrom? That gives 12.4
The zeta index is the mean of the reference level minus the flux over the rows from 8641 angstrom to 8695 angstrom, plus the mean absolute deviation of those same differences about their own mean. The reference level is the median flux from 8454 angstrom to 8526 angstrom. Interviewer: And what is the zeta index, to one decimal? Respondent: 1.4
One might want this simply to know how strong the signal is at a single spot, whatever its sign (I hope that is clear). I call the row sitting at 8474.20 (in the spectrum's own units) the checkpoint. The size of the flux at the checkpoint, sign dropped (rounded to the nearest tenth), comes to 12.7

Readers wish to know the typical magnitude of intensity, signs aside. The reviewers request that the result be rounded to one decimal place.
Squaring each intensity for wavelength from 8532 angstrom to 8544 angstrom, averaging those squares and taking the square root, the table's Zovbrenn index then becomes 11.2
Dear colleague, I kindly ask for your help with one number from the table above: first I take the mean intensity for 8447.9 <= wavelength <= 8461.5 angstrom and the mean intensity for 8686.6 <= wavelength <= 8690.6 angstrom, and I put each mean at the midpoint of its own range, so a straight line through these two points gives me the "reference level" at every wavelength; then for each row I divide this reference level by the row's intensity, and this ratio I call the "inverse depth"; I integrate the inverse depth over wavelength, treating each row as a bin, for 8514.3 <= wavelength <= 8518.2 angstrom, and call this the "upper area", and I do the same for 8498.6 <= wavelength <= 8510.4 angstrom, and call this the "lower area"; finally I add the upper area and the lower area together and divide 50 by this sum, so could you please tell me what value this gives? 3.1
